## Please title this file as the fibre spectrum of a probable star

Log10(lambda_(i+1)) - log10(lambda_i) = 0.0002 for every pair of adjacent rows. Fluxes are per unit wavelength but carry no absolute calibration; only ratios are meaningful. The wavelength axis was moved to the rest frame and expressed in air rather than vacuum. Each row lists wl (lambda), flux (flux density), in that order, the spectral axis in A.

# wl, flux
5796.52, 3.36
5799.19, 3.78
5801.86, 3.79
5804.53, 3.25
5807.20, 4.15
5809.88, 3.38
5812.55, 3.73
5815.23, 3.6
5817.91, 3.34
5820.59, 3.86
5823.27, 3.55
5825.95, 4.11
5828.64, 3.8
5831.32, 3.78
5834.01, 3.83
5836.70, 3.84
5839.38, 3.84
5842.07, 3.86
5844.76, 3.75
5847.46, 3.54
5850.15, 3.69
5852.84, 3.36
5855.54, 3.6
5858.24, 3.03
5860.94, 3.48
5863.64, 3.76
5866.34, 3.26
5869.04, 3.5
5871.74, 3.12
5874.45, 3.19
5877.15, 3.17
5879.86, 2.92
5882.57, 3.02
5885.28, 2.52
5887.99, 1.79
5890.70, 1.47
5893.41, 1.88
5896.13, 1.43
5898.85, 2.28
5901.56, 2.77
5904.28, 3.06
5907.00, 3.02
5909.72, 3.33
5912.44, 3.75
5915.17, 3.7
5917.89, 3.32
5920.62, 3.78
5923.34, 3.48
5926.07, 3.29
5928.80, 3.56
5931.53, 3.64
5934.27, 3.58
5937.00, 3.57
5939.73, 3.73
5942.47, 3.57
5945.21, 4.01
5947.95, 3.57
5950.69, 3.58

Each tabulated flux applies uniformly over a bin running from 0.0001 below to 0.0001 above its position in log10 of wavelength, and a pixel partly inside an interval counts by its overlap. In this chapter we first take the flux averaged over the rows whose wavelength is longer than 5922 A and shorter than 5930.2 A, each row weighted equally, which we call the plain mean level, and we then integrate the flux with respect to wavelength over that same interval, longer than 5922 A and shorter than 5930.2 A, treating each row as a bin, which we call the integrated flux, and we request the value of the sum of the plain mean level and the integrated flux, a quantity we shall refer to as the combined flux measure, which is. 32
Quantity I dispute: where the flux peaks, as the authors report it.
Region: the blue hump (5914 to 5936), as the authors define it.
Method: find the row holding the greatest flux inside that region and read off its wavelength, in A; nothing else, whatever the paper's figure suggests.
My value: 5920.62 A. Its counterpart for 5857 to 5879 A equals 5863.64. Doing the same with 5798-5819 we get 5807.20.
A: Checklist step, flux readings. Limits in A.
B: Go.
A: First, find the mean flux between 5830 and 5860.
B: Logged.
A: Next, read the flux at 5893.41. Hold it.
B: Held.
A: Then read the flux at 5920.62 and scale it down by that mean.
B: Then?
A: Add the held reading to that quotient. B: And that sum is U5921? 2.92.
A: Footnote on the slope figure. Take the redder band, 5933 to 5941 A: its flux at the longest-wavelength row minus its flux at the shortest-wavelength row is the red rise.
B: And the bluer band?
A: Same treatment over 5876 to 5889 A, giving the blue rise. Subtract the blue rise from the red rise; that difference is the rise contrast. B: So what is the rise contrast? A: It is 1.5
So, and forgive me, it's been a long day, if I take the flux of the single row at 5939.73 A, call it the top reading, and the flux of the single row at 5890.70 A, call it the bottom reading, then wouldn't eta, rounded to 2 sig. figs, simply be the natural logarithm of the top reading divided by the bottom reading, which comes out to 0.93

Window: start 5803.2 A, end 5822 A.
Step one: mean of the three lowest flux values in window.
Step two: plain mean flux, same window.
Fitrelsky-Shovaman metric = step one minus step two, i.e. -0.29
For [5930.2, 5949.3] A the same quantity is -0.10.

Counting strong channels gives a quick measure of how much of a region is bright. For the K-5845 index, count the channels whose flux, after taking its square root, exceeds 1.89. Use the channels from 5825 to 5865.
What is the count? 11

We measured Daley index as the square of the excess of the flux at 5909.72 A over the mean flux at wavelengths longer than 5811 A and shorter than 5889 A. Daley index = 0.01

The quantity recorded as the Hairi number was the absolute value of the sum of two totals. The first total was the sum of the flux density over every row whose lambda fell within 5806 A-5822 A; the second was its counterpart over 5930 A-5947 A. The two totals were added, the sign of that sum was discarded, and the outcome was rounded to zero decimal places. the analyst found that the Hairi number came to 44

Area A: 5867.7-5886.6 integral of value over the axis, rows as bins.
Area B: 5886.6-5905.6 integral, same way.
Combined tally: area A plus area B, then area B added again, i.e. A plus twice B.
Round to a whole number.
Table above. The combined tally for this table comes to 138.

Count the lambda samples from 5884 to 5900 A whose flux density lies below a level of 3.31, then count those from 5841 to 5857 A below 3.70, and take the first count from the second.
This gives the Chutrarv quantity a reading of -2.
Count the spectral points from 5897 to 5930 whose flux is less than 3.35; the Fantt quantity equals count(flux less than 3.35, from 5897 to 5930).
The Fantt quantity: 7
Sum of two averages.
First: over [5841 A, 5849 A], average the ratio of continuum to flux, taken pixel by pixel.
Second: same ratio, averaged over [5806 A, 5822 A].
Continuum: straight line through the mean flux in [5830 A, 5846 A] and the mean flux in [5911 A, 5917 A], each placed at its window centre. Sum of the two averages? 2.08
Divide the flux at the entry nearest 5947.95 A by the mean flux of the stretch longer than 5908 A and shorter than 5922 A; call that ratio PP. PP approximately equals 1.00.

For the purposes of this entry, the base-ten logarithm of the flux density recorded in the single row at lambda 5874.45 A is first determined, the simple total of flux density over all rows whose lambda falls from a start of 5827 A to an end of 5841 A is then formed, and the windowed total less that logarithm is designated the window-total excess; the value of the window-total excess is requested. 19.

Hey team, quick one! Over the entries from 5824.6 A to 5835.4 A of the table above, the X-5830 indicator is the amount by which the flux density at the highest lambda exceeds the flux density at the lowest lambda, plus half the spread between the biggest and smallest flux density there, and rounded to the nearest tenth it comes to -0.1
